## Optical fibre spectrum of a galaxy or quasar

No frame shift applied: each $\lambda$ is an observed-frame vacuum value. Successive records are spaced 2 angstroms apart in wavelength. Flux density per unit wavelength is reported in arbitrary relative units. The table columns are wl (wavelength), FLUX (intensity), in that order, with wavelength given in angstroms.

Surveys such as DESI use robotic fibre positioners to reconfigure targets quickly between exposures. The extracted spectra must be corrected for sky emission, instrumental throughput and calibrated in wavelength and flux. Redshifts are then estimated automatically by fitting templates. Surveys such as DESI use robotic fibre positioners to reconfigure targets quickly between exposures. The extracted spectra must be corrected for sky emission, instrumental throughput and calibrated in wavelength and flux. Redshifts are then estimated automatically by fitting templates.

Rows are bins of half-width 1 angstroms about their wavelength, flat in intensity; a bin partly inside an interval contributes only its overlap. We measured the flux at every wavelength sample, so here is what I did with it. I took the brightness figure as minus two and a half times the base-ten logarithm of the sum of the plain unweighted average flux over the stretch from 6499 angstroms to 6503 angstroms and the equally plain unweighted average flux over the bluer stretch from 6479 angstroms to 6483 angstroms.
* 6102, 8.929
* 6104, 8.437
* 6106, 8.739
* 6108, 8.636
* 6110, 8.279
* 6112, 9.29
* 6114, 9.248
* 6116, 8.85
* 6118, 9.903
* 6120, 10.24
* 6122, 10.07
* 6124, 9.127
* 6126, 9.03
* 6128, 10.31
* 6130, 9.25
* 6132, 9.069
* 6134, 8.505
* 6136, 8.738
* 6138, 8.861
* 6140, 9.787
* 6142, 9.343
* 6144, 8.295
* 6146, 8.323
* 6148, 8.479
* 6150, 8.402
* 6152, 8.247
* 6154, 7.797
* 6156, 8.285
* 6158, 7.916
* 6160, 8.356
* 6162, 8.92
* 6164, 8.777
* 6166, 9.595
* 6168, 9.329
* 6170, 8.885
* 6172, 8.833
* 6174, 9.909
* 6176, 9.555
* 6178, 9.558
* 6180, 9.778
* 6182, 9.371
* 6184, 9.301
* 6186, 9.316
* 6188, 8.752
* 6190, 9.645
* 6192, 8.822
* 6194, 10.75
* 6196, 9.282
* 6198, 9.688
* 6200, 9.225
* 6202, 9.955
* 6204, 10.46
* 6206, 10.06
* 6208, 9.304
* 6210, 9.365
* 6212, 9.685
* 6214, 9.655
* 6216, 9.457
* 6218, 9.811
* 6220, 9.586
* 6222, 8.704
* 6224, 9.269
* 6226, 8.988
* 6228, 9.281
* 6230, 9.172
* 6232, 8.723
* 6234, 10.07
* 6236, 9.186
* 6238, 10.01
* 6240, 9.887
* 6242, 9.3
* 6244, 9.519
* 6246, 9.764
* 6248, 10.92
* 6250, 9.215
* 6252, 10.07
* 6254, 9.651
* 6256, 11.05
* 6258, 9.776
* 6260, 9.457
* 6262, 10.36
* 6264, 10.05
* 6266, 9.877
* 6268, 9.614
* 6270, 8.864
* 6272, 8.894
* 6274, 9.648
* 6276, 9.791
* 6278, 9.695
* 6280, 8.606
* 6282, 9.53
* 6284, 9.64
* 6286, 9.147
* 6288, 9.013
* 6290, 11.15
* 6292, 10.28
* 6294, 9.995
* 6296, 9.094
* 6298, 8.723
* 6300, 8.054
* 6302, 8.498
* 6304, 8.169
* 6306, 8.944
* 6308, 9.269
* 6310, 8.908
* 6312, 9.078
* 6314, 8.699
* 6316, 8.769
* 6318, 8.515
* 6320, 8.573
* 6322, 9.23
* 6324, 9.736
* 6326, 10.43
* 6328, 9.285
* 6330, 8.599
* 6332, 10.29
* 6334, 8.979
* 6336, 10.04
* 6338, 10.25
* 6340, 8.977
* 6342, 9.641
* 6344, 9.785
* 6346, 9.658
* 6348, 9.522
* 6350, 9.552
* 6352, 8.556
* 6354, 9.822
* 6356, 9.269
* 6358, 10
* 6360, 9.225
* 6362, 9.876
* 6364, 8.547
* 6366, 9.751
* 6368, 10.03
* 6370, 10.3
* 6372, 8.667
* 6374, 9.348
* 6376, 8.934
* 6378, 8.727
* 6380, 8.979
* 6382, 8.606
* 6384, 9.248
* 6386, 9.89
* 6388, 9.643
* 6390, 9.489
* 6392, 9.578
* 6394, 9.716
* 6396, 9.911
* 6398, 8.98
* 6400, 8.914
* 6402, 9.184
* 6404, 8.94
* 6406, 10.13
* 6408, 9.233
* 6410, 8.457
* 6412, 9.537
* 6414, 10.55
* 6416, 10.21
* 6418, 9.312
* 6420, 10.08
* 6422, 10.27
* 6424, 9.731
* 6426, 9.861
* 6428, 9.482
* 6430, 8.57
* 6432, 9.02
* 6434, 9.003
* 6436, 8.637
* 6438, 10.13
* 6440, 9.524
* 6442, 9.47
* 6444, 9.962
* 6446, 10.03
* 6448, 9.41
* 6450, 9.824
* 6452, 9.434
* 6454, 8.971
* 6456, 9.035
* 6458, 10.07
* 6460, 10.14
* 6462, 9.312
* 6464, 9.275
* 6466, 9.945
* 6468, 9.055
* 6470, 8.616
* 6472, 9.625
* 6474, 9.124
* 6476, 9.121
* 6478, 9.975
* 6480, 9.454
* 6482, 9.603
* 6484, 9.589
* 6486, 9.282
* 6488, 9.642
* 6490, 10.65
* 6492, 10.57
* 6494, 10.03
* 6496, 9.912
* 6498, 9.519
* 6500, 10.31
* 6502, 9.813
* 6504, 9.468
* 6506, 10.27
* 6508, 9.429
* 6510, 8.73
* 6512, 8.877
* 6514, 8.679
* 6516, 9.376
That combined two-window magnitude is -3.23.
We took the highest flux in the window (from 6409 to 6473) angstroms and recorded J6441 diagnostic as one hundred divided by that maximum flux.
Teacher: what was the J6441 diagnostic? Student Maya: 9.5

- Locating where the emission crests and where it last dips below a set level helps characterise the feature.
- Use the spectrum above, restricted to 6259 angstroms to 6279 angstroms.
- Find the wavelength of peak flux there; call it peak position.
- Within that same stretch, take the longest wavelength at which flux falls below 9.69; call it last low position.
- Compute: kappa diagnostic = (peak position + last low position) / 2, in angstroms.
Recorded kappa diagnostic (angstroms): 6268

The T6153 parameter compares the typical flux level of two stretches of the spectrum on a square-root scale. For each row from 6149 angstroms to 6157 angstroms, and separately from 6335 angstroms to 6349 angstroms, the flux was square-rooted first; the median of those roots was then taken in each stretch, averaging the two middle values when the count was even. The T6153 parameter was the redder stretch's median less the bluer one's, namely 0.23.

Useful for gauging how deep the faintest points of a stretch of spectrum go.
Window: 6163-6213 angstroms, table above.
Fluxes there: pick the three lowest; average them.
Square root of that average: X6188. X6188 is 2.96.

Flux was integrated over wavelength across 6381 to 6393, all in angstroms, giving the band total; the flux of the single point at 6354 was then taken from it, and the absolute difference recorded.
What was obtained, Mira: 103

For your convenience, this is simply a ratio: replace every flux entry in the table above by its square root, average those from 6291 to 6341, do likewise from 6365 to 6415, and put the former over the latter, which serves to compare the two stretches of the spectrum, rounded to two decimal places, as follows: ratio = 0.99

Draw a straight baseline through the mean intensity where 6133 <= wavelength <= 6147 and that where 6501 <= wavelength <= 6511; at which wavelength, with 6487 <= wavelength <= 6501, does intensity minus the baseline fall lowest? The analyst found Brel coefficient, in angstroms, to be 6498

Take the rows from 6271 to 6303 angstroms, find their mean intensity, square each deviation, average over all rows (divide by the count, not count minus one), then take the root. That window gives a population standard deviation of 0.74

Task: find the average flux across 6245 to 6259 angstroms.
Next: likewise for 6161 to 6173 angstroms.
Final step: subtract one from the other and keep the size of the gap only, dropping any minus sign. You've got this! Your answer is 1.0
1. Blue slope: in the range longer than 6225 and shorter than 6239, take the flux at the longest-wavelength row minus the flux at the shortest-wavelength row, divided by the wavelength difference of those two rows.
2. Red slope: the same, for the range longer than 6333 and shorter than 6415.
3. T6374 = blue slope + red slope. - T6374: 0.10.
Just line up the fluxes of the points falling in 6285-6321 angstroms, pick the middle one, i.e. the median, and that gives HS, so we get 8.93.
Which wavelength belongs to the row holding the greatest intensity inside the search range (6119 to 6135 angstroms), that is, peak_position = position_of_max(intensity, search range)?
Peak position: 6128 angstroms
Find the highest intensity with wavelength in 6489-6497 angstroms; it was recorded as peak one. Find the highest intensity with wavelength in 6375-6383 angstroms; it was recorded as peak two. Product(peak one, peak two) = 95.6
